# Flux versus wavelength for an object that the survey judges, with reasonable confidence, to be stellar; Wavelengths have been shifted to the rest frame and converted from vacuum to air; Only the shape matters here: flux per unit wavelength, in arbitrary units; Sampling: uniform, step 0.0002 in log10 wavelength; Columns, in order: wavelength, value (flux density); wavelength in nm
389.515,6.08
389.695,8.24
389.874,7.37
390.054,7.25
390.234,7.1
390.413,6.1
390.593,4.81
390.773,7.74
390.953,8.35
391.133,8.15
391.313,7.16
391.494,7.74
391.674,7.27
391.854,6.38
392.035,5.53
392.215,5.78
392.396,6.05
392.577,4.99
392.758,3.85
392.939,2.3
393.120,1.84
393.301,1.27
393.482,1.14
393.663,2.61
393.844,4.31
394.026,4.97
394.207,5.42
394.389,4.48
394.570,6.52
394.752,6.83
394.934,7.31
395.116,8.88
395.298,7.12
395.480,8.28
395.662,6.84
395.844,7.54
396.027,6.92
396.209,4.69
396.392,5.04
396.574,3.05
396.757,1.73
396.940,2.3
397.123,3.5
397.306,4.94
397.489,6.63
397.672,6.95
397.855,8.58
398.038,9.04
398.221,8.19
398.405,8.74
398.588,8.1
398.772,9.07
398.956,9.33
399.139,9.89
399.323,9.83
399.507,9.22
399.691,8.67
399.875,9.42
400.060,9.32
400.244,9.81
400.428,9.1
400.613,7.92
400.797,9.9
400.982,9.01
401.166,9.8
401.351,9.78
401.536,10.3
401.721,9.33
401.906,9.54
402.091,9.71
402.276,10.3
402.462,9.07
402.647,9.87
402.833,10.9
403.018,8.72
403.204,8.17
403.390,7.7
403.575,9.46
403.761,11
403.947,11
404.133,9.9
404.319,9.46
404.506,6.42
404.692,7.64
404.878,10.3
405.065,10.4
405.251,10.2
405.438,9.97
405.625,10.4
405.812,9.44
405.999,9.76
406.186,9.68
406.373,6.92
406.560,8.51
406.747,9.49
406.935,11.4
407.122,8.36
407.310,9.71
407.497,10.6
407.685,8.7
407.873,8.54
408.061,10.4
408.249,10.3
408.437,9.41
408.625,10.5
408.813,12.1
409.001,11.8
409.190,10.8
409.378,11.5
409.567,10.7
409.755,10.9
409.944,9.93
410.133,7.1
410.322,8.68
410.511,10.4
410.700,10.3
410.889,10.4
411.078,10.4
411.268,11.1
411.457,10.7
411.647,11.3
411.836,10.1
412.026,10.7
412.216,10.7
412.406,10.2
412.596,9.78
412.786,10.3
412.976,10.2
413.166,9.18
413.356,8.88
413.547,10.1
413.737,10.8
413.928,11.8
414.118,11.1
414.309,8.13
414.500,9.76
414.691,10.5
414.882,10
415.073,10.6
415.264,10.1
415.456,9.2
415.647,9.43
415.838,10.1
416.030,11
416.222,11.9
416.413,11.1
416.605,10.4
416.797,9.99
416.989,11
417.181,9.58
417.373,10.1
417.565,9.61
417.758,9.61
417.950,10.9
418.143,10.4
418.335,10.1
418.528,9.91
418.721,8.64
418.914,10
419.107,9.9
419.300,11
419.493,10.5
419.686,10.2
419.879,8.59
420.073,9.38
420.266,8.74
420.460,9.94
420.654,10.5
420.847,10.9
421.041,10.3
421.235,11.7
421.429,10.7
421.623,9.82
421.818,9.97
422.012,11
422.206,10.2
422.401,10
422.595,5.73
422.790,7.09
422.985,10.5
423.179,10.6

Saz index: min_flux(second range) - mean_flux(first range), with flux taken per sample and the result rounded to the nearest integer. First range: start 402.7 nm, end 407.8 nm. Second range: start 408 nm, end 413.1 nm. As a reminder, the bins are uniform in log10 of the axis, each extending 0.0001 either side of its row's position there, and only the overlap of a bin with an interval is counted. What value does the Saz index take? -2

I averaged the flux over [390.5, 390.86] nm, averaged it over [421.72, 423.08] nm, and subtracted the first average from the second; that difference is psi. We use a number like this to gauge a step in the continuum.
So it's 2.9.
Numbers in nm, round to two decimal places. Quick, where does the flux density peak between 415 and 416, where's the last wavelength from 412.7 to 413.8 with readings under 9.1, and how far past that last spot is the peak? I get 1.72 nm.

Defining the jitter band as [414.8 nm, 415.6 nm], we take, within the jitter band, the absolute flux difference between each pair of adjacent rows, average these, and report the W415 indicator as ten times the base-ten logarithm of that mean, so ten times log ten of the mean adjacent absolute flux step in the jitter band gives -1.8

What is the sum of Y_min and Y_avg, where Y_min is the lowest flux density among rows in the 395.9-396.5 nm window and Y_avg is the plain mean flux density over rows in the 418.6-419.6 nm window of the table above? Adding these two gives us 14.7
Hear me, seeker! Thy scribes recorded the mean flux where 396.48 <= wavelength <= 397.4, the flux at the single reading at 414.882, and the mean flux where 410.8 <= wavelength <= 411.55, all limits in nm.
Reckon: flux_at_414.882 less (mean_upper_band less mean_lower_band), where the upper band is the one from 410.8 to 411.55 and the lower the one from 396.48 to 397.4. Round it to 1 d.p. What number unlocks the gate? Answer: 2.5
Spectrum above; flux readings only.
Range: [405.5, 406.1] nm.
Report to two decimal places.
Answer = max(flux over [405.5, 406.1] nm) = 10.40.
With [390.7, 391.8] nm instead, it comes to 8.35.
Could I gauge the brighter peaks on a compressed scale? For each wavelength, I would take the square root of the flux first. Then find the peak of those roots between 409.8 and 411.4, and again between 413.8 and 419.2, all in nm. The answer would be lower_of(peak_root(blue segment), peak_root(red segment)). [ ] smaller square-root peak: 3.33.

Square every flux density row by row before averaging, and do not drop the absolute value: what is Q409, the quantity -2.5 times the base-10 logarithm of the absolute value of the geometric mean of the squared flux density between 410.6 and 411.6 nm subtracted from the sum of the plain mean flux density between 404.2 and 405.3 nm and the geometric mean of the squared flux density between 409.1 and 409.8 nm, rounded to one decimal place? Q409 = -3.1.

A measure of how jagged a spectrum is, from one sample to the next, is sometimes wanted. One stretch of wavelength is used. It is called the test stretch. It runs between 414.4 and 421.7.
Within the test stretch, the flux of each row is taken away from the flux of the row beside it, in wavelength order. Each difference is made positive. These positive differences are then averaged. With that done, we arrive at 0.74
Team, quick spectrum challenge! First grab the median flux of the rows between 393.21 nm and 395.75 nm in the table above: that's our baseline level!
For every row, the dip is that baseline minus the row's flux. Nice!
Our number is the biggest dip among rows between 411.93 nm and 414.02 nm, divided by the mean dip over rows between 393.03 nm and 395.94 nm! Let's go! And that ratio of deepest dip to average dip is -4.6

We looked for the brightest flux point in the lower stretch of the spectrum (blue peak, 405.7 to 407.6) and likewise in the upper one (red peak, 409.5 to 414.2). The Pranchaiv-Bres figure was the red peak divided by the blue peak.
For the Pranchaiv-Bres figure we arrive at 1.04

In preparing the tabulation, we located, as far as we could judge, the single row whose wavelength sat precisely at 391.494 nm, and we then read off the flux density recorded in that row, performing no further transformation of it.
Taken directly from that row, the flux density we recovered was 7.74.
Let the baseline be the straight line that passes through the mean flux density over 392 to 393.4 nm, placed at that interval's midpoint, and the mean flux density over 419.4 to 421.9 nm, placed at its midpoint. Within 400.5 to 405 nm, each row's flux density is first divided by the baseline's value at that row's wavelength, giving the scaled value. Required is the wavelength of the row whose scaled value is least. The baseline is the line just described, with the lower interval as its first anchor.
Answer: 404.506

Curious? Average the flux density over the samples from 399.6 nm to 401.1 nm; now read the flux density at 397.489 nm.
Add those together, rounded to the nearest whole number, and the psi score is 16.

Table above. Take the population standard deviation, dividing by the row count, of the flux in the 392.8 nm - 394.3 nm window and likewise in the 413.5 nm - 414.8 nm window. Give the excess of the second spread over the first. -0.49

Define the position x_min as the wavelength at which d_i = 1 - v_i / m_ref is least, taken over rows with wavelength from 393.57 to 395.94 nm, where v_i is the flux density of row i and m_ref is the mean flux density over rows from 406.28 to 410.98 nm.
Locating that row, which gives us 395.116 nm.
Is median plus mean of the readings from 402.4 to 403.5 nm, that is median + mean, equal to 18.0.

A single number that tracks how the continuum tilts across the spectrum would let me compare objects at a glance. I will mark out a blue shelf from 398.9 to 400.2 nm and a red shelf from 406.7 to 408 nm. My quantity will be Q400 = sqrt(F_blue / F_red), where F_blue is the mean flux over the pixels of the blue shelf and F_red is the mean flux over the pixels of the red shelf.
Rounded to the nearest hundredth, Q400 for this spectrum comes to 0.99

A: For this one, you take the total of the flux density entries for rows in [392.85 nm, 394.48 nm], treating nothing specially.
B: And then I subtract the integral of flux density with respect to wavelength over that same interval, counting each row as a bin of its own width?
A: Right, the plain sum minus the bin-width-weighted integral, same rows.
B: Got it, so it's 23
